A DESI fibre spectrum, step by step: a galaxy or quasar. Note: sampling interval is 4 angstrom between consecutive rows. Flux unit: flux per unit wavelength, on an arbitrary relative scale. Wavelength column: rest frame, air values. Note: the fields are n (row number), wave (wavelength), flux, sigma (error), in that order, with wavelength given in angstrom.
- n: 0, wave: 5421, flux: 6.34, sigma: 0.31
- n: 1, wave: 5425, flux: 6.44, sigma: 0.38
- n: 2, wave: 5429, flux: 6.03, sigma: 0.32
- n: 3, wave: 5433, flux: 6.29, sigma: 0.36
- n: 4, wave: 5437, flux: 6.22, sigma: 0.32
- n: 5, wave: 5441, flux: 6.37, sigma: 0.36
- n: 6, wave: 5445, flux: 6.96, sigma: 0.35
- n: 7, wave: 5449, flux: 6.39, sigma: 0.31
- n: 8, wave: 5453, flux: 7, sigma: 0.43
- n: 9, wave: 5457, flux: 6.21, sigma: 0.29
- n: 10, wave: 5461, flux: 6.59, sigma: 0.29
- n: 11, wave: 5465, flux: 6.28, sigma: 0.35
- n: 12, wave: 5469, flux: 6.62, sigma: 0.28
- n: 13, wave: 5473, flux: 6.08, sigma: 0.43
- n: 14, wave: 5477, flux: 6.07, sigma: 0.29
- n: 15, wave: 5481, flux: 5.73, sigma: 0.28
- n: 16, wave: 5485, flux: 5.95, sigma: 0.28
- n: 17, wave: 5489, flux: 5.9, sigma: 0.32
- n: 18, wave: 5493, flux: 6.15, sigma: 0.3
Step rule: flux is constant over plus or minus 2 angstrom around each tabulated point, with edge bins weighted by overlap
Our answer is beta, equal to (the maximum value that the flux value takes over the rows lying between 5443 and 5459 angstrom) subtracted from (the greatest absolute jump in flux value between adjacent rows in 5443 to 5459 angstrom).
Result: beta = -6.2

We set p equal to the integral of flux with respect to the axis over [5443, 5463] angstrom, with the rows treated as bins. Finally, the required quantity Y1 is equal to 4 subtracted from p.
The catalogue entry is 129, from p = 133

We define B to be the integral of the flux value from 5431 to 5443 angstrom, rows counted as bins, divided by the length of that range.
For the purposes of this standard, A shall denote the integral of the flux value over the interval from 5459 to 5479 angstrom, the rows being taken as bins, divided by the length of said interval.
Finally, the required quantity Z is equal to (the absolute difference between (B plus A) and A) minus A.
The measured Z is -0.03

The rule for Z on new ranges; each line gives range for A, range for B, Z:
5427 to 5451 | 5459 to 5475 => 0.02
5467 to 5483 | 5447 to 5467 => 0.37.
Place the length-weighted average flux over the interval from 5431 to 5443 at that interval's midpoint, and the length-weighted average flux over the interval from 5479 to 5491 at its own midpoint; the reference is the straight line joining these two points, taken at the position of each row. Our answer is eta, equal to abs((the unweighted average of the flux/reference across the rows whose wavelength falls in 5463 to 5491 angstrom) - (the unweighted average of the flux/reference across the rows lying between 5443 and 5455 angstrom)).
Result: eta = 0.070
